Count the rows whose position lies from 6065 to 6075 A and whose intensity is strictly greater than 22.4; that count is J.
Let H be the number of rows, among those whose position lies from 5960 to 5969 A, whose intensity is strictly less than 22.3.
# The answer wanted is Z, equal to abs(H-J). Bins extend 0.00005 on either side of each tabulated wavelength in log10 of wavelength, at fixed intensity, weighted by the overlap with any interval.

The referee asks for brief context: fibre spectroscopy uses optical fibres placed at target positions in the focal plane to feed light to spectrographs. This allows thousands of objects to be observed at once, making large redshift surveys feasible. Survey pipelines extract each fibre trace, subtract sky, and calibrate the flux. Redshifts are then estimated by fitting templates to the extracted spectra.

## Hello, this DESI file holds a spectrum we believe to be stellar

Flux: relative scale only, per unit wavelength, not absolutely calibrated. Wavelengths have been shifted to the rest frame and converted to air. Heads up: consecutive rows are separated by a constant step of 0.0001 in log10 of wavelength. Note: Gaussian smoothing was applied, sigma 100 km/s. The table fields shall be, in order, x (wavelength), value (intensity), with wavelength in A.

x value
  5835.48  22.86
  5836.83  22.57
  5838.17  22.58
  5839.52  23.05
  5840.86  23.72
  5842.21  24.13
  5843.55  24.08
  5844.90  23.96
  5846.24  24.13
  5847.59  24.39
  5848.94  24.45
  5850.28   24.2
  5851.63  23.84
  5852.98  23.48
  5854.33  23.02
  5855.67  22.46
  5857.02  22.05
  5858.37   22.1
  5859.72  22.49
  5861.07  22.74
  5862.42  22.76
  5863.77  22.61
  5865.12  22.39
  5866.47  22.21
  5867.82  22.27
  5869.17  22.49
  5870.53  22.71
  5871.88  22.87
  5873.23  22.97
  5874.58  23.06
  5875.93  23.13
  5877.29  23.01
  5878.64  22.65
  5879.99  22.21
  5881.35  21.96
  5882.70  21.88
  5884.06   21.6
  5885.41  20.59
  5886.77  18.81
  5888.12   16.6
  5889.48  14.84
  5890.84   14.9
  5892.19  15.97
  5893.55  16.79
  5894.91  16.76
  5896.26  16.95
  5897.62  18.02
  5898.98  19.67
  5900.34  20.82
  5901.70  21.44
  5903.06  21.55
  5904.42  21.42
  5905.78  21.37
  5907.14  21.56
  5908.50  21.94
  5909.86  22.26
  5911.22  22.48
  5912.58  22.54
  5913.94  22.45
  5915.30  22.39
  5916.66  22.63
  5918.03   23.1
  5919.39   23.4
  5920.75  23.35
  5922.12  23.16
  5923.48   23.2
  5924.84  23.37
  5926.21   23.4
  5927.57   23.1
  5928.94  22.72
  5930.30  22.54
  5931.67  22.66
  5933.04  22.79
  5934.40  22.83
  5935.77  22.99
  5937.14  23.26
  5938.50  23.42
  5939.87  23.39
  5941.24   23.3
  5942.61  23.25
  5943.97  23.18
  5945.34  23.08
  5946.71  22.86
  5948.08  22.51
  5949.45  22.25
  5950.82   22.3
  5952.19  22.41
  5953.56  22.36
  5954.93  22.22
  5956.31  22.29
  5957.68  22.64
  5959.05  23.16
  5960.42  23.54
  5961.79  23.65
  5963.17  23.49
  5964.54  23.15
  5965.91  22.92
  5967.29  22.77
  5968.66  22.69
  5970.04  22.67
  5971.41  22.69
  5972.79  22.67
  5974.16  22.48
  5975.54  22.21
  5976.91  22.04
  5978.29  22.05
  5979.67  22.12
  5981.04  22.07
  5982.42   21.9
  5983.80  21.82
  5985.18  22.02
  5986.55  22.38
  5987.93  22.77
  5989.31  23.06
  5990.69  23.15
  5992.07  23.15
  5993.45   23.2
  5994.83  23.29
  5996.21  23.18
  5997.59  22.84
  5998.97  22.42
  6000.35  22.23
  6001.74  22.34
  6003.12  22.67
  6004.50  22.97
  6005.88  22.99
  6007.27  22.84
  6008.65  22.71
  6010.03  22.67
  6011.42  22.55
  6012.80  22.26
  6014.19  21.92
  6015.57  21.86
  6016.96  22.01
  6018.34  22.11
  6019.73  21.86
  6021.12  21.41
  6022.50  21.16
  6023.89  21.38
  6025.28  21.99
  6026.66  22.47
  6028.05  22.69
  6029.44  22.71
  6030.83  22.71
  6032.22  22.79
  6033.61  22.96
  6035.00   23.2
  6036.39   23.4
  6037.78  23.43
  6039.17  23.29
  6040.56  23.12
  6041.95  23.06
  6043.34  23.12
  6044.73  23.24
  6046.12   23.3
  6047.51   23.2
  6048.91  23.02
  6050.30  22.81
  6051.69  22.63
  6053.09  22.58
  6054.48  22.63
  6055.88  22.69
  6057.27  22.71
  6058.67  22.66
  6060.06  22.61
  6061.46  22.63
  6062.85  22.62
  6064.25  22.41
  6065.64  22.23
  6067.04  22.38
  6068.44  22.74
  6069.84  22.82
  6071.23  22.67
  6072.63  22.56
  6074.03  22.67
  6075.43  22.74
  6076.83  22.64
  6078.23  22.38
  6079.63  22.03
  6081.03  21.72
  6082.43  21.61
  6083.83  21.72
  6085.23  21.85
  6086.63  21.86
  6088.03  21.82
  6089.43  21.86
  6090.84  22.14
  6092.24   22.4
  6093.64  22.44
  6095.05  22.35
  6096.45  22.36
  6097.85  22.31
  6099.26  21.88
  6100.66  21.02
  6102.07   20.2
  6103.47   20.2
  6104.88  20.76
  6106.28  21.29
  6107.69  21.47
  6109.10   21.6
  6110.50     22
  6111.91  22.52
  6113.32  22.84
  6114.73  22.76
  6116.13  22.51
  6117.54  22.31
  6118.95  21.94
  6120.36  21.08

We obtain 5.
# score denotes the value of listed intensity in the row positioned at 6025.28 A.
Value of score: 21.99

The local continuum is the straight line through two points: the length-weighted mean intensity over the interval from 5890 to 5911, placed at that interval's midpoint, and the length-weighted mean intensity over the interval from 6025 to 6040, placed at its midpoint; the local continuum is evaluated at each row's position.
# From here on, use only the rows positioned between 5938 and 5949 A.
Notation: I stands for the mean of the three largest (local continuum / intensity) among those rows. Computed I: 0.91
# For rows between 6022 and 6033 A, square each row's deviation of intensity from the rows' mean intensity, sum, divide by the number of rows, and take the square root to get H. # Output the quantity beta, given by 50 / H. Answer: 82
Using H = 0.61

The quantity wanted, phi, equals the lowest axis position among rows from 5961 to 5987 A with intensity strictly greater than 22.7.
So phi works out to 5961.79 A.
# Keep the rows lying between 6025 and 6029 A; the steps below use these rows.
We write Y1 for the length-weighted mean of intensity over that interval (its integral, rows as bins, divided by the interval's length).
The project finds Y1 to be 22.5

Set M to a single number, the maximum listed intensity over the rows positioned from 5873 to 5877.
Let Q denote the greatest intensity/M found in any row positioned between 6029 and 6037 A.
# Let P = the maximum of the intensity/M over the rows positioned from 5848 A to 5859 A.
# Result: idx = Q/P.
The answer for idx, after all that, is 0.96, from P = 1.06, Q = 1.01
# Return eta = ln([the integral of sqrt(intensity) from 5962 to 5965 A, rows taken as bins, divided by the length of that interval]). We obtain 1.57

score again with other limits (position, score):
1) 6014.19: 21.92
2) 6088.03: 21.82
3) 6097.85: 22.31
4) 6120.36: 21.08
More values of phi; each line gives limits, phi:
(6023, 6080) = 6029.44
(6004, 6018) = 6004.50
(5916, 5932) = 5918.03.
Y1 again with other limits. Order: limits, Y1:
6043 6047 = 23.3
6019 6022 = 21.6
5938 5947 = 23.2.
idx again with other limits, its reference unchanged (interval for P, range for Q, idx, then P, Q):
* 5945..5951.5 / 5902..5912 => 0.97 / 1.00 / 0.97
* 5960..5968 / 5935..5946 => 0.99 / 1.02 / 1.01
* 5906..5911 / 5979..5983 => 0.99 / 0.96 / 0.96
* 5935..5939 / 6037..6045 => 1.00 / 1.01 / 1.01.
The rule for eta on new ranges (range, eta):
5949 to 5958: 1.55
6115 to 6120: 1.55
